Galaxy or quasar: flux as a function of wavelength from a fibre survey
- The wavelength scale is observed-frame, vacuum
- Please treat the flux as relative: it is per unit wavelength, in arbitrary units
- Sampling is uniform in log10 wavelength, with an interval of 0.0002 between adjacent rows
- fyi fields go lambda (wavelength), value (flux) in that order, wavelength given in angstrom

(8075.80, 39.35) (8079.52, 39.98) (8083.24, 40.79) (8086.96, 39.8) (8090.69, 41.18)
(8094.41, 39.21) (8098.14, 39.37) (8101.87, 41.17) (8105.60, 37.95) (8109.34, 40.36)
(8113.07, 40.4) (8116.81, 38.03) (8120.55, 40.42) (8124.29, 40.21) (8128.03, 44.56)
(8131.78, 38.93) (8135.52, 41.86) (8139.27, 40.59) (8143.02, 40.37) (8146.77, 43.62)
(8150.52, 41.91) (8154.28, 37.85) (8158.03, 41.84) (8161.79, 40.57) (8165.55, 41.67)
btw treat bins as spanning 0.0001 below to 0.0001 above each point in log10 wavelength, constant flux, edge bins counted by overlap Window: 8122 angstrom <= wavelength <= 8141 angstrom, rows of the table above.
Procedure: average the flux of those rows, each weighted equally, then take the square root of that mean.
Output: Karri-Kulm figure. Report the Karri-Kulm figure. 6.42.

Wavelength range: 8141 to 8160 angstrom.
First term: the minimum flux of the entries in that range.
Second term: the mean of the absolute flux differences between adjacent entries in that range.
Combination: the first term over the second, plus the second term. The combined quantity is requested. 15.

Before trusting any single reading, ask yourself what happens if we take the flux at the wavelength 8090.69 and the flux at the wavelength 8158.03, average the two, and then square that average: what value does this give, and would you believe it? 1723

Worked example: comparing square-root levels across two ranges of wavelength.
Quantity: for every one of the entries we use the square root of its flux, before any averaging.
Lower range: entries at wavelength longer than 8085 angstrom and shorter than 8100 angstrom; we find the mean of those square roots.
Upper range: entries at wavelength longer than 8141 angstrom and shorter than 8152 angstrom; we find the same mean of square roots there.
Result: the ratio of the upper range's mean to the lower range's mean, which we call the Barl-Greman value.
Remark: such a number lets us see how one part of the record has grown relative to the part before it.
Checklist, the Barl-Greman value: 1.03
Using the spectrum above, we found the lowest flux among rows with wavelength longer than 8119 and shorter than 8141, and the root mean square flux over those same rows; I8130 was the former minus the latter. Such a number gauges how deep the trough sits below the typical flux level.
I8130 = -2.2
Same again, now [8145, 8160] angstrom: -3.5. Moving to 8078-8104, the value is -1.0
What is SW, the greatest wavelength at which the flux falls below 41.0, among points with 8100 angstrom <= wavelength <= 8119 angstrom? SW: 8116.81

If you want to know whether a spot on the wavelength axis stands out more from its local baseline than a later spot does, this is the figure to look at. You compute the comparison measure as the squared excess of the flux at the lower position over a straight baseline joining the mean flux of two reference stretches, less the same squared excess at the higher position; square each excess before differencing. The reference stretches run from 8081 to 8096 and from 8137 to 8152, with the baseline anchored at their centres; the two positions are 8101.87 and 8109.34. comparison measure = 0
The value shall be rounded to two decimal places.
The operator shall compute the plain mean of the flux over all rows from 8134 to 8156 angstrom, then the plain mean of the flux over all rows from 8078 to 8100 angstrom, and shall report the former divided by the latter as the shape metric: 1.02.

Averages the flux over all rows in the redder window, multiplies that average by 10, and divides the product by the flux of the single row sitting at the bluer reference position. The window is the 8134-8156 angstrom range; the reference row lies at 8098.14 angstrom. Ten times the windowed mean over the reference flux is 10.4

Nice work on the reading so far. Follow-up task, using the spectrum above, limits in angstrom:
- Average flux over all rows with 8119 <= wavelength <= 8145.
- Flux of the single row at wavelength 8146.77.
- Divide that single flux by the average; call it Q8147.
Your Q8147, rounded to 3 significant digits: 1.06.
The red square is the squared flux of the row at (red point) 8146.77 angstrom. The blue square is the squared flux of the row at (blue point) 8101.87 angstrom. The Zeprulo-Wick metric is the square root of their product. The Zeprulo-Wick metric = 1796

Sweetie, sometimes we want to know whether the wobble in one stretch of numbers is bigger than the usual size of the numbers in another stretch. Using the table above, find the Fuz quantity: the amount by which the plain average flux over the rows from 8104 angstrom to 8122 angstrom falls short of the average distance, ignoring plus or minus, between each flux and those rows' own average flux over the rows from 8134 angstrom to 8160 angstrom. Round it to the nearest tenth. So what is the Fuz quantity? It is -38.1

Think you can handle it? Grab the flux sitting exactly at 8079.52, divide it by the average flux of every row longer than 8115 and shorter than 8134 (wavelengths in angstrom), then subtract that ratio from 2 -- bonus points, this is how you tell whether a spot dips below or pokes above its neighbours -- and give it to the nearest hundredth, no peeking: 1.01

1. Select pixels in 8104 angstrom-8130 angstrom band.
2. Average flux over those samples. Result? 40.3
